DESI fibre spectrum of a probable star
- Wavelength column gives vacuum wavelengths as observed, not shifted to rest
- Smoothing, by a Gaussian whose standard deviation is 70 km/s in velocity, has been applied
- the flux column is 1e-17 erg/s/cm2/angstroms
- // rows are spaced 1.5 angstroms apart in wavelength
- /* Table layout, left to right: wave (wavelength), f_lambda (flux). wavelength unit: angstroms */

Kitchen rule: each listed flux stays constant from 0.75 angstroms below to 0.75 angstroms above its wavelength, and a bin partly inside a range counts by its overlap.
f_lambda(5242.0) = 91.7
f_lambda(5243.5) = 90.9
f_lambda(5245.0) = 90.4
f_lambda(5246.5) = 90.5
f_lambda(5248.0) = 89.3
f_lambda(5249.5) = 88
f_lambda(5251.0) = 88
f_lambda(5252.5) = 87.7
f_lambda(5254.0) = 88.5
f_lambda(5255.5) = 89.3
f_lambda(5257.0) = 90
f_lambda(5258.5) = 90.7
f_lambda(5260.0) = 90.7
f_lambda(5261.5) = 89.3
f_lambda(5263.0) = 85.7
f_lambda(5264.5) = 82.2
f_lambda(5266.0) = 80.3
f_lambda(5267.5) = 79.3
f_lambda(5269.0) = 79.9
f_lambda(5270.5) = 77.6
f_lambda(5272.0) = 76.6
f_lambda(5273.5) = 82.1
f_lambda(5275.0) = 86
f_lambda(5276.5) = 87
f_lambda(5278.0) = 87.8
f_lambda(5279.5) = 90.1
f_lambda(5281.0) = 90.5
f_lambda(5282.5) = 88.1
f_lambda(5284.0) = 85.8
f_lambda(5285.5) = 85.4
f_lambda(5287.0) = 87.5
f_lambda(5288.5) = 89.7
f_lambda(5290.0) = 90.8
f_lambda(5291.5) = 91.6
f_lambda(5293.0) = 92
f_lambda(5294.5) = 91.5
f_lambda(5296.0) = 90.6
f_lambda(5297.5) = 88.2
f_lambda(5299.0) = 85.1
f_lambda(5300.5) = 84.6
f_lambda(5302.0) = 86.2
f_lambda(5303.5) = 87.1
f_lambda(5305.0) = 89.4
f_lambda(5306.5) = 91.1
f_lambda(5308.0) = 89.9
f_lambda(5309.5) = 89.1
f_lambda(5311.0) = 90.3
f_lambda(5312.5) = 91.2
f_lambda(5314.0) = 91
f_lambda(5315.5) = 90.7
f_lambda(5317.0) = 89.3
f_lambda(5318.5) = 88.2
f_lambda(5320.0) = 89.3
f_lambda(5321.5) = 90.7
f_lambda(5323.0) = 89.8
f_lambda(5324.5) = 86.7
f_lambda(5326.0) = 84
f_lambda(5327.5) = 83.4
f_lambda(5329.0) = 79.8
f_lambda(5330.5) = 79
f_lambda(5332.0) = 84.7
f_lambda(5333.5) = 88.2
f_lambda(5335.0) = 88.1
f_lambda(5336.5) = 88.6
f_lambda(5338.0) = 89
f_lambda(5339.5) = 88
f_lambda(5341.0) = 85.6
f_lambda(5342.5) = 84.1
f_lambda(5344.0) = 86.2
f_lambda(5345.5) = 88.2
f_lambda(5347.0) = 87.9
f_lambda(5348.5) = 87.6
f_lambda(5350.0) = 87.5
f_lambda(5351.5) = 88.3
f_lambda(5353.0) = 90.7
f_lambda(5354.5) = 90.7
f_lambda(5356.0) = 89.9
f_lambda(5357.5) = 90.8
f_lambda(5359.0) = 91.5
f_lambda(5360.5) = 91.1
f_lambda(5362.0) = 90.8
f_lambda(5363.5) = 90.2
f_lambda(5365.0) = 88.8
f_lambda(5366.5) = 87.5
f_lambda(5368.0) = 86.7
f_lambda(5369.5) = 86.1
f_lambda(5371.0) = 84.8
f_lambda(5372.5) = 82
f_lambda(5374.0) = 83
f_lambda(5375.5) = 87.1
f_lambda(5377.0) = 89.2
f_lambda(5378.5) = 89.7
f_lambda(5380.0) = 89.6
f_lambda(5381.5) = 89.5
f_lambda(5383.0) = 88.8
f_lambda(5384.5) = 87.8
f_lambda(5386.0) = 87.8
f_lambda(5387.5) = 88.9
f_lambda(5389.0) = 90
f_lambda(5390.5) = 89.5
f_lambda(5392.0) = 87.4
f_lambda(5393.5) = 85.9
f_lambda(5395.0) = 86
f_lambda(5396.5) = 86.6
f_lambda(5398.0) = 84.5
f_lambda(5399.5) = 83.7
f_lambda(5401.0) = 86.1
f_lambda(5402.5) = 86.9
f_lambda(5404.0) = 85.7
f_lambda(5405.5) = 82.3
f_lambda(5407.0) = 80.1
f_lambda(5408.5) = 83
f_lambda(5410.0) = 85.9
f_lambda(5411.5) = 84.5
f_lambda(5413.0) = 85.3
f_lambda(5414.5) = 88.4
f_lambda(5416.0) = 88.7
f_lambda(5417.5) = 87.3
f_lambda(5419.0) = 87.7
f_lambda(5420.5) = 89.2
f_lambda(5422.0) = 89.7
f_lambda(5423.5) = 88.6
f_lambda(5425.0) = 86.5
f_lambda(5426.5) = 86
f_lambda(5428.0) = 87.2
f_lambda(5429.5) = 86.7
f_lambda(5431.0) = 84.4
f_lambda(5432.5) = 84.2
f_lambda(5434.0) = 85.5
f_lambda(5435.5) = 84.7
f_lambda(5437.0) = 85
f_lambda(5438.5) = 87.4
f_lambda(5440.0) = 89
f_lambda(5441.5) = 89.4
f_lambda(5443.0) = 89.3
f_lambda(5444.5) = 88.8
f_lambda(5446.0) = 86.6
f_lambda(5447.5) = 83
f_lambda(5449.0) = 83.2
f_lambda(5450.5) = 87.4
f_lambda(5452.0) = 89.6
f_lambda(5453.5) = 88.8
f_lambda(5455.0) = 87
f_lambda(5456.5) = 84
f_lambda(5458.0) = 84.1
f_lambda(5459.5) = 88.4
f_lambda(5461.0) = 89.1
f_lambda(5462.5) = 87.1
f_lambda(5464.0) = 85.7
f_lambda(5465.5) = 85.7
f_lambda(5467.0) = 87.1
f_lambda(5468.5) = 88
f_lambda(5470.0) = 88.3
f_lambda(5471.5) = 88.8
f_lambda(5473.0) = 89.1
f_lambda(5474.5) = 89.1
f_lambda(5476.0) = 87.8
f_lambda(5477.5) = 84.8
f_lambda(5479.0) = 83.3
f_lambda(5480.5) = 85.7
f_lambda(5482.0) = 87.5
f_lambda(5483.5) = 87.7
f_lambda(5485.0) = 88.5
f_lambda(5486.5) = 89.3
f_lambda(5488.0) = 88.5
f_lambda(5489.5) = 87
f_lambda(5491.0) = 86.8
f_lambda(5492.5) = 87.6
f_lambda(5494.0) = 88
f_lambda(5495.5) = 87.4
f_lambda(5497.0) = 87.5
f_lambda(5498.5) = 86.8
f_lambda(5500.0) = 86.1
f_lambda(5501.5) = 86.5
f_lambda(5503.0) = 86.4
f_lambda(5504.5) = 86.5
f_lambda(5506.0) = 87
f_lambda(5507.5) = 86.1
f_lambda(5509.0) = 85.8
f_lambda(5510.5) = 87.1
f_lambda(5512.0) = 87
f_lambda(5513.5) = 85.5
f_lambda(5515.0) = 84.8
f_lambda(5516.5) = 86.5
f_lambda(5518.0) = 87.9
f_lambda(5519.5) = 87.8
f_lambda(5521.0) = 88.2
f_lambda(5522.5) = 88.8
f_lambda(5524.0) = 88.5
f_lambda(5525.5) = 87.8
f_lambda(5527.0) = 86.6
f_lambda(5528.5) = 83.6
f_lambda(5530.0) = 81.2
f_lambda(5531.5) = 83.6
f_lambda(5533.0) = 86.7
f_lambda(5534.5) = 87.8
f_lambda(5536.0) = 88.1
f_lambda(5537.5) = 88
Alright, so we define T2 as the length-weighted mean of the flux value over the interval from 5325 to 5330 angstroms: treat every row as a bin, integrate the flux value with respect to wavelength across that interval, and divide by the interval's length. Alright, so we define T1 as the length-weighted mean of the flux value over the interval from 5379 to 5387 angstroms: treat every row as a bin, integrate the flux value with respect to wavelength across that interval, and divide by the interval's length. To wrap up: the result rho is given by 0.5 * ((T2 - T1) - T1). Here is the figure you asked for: -47.5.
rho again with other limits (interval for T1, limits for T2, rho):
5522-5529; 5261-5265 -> -44.3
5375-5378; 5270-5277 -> -47.5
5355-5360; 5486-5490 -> -46.6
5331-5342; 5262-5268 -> -46.0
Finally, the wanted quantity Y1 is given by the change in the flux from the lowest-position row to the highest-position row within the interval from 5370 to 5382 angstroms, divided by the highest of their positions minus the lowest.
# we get 0.45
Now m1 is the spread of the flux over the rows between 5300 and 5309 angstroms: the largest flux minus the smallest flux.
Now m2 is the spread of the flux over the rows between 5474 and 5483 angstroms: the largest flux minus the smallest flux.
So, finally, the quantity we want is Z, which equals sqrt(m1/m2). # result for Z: 1.06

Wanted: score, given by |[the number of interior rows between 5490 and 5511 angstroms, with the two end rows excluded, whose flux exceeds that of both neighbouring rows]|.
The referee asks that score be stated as 4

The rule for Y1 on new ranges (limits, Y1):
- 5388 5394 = -0.91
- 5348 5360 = 0.37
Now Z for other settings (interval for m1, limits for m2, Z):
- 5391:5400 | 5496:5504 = 1.63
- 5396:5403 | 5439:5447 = 1.07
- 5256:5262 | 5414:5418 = 1.00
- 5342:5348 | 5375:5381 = 1.26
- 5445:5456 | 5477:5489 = 1.05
